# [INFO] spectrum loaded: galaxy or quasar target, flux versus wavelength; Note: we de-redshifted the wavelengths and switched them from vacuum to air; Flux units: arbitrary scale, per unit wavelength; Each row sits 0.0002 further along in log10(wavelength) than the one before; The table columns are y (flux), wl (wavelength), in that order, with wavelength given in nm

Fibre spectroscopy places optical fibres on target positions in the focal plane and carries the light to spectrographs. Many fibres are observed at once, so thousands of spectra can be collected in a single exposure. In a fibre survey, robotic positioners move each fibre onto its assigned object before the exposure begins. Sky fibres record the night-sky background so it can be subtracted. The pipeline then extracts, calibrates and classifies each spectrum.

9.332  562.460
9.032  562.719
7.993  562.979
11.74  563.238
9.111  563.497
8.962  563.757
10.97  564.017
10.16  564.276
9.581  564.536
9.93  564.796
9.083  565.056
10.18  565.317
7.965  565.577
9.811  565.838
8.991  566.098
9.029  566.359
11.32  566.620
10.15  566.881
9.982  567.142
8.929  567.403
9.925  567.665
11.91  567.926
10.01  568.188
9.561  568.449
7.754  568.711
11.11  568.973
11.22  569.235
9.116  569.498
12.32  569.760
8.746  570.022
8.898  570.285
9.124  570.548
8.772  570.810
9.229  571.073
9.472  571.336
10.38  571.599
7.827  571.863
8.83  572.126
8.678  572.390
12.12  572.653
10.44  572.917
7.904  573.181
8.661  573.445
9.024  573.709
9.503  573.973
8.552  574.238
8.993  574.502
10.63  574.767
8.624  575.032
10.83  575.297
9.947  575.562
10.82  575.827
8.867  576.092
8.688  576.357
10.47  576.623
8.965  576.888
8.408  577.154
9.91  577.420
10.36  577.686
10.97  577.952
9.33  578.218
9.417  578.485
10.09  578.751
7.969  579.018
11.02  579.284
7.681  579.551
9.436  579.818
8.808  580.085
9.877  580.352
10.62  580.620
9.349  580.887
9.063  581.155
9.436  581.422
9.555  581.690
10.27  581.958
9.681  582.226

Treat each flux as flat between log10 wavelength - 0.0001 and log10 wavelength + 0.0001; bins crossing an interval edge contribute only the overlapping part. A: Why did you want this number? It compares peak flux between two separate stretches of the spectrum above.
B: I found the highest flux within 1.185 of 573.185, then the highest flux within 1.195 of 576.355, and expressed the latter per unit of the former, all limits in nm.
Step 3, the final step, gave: 0.89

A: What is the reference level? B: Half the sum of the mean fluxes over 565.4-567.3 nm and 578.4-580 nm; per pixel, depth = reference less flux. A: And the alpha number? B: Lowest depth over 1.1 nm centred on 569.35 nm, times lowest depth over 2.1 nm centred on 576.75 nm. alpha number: 4.0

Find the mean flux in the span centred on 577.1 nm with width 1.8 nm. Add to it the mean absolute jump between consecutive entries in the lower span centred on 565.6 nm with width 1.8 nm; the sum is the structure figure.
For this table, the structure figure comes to 10.8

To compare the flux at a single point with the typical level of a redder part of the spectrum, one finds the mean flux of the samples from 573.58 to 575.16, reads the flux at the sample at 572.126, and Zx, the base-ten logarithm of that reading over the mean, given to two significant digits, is -0.019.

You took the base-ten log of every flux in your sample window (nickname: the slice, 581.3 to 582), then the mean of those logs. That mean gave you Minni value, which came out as 0.99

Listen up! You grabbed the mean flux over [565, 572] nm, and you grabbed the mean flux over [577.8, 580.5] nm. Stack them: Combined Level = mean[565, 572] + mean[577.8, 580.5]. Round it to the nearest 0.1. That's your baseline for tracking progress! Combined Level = 19.1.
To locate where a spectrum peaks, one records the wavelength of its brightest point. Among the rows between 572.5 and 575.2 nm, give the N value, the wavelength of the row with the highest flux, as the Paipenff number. 572.653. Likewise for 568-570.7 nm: 569.760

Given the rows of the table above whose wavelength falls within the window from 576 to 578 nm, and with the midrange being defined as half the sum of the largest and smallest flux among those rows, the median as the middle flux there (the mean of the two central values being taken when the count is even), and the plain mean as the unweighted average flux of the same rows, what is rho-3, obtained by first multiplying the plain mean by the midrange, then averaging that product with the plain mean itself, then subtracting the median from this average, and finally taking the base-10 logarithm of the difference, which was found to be 1.62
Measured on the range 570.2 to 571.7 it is 1.60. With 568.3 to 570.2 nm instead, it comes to 1.66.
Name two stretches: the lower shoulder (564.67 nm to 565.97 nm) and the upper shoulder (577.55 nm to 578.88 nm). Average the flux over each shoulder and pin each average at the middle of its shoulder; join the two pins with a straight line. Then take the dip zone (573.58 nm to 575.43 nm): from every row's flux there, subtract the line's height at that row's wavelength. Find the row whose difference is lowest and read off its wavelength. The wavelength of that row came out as 574.238 nm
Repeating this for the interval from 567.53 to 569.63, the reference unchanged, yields 568.711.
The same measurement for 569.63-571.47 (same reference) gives 570.810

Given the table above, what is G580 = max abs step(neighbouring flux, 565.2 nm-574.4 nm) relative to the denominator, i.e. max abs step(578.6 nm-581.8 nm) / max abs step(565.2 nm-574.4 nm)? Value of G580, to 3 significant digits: 0.934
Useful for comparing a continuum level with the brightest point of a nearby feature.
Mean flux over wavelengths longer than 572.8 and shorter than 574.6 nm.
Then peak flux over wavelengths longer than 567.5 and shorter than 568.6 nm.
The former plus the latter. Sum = 20.9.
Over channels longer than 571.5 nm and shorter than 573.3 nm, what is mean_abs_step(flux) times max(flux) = 23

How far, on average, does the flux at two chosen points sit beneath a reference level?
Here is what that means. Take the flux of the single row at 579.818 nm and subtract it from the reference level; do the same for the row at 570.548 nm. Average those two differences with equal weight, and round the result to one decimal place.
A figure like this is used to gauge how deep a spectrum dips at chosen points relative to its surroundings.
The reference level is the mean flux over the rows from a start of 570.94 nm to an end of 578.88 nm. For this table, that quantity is 0.3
